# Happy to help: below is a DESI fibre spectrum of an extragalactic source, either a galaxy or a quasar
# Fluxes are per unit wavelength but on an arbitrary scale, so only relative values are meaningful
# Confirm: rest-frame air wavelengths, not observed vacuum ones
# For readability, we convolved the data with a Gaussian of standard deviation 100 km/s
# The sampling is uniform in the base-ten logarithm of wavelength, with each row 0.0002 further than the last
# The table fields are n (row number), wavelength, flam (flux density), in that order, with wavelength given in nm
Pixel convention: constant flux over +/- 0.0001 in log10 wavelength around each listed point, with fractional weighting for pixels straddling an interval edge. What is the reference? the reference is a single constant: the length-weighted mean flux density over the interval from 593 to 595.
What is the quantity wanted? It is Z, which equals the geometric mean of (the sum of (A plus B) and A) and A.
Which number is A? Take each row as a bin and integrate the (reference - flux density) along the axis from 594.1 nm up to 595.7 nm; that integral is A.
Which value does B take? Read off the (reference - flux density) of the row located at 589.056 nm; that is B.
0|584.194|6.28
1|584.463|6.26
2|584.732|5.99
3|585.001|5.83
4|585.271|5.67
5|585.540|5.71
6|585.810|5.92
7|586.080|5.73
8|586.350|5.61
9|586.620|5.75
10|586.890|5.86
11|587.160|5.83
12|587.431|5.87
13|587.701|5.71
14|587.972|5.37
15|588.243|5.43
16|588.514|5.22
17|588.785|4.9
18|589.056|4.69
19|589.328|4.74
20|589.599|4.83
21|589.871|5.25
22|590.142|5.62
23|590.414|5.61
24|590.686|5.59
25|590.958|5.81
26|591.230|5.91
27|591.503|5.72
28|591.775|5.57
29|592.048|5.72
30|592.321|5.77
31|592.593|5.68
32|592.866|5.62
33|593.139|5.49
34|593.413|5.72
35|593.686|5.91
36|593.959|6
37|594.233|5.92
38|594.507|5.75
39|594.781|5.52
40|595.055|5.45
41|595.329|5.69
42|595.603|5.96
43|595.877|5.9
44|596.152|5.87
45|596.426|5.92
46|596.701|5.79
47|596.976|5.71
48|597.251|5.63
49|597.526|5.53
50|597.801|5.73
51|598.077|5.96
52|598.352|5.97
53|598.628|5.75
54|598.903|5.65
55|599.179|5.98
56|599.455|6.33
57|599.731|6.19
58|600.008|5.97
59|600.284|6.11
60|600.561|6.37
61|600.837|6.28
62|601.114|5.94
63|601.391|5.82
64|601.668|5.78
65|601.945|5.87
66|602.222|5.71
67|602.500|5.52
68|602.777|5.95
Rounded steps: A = 0.06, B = 1.05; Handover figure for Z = 0.26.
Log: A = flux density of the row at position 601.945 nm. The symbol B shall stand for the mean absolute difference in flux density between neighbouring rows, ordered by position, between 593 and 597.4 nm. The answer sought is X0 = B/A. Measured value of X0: 0.023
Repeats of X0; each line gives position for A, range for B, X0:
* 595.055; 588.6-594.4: 0.027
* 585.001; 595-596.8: 0.022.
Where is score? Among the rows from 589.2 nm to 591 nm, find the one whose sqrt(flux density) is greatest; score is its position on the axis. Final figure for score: 590.958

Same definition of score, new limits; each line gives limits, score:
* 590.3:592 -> 591.230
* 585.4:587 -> 585.810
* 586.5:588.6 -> 587.431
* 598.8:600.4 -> 599.455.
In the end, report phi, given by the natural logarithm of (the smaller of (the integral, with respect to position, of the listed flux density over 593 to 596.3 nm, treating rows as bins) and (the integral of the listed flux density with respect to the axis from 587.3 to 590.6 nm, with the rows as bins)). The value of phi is 2.86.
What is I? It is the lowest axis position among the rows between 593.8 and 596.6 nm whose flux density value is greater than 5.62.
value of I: 593.959 nm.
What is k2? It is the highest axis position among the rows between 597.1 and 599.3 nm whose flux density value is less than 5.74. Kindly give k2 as 598.903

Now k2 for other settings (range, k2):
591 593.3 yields 593.139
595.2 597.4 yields 597.251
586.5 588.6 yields 588.514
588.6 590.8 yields 590.686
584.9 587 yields 586.350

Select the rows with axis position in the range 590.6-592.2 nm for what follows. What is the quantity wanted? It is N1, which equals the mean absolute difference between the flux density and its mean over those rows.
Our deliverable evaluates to 0.09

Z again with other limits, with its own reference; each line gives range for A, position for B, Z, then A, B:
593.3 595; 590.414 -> 0.03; -0.07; 0.13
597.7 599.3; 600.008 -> 0.29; -0.16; -0.23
